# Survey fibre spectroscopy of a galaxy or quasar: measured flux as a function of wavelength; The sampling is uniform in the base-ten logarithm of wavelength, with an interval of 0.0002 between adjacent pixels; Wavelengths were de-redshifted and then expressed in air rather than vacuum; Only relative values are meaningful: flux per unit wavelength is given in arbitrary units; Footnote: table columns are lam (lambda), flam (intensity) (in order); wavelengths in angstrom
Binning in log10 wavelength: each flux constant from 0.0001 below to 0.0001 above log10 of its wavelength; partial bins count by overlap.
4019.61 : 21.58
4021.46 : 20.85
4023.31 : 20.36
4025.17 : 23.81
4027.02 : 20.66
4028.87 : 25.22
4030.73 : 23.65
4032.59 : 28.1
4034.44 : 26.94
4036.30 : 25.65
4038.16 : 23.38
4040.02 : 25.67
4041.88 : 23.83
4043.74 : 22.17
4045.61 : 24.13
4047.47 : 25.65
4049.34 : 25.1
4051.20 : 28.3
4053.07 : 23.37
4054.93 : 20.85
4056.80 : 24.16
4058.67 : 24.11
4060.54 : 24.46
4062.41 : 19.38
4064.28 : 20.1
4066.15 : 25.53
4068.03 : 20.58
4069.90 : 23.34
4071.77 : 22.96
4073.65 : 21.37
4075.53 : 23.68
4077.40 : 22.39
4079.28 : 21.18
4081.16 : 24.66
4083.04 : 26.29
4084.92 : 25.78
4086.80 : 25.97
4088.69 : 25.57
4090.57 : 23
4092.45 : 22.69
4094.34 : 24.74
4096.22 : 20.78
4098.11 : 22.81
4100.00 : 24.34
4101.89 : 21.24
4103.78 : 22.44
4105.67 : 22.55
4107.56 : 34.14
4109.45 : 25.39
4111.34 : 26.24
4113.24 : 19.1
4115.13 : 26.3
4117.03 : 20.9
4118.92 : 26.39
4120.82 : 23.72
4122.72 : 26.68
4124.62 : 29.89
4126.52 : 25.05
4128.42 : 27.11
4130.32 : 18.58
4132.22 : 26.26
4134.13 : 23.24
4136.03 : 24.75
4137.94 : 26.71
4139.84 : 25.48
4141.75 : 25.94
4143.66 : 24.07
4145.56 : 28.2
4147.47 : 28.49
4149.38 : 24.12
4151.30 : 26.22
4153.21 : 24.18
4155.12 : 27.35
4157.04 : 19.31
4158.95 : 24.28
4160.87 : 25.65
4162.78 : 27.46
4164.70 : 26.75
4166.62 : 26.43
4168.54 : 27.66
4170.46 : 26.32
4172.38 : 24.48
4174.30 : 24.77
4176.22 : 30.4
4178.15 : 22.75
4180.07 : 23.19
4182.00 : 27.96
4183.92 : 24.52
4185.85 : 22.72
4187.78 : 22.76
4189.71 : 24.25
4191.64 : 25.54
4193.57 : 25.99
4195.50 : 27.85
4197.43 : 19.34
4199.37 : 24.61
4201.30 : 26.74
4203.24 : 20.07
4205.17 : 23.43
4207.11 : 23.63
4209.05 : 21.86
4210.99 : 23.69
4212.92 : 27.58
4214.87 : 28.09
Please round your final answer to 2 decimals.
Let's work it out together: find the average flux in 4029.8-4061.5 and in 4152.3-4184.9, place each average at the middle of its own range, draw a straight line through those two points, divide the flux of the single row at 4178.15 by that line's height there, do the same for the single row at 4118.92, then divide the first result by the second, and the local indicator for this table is 0.85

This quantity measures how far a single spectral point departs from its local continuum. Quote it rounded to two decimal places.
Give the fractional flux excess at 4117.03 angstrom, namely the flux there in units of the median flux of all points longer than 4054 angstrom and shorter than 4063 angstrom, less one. -0.13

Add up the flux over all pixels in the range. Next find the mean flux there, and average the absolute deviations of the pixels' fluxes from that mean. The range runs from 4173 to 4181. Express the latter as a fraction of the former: 0.025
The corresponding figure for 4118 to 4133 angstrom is 0.011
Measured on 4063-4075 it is 0.012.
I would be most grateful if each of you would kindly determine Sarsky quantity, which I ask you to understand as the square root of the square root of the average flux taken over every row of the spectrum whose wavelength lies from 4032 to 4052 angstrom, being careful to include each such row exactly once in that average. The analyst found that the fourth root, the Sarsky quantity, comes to 2.24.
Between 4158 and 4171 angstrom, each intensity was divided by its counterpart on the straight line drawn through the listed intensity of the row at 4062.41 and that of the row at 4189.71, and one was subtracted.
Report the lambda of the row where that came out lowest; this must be 4158.95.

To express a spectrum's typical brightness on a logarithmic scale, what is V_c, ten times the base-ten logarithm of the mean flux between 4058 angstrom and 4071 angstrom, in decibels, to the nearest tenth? 13.5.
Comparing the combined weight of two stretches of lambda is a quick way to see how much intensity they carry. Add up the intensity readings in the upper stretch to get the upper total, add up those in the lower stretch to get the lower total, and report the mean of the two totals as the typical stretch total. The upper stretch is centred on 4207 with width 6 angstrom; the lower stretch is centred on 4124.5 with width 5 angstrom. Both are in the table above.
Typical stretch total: 75.3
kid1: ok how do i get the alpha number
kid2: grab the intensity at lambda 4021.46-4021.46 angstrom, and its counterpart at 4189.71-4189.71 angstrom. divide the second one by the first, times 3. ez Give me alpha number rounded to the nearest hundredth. 3.49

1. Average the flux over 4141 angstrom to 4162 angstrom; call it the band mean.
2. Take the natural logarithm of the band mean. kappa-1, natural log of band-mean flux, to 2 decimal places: 3.23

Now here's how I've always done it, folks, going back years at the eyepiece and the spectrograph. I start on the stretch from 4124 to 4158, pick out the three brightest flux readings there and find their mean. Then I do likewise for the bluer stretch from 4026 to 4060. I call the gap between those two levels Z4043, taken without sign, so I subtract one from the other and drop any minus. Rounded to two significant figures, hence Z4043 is 1.1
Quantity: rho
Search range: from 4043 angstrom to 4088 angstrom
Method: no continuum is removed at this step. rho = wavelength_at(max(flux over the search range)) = 4051.20 angstrom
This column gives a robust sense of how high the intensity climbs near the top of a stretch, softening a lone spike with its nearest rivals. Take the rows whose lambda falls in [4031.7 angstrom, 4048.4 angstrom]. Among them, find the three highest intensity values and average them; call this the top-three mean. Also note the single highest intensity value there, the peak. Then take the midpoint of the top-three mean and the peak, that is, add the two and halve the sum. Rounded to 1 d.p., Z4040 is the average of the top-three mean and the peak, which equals 27.5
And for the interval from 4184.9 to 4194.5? 25.6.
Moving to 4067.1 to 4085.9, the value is 25.9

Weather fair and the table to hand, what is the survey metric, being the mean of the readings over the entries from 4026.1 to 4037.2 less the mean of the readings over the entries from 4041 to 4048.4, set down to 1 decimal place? 1.1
